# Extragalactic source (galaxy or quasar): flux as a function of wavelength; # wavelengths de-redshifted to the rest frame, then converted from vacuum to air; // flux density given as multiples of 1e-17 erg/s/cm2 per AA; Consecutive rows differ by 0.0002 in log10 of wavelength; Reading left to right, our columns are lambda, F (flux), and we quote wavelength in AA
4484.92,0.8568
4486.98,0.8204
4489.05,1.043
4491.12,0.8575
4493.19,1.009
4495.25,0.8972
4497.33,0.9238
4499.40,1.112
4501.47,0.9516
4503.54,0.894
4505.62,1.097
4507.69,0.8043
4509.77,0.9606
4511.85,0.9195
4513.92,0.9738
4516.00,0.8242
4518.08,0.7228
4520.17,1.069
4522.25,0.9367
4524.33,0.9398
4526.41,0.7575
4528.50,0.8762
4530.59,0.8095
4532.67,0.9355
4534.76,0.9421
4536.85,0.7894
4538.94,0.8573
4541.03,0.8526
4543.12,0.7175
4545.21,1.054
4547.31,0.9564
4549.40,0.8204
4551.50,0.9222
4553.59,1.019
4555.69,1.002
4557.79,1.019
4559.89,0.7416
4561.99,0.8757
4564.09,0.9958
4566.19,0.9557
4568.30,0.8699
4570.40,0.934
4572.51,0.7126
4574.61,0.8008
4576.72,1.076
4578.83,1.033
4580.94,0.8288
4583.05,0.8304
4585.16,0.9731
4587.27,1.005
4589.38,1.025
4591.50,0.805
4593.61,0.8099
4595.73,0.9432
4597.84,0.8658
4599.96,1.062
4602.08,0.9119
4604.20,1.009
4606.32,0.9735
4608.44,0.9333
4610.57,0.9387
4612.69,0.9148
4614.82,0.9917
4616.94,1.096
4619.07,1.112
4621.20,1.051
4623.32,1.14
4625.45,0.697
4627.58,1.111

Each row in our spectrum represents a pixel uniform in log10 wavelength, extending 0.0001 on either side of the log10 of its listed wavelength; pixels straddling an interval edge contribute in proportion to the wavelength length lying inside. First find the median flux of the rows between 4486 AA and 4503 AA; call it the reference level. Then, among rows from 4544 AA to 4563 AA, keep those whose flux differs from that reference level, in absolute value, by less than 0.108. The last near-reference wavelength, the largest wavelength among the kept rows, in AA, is 4561.99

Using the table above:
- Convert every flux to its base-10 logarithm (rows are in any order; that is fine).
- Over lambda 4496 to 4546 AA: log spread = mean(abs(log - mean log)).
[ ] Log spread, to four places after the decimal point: 0.0425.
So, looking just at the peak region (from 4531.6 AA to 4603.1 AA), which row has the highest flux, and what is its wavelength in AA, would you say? 4576.72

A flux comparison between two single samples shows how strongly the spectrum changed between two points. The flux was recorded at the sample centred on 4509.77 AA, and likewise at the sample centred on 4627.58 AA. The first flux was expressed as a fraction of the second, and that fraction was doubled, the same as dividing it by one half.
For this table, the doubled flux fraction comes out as 1.7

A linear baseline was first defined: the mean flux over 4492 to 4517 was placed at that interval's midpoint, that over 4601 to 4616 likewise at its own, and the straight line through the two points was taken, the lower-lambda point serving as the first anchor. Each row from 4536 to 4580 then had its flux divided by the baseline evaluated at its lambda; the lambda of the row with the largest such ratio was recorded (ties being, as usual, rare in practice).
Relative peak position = 4576.72 AA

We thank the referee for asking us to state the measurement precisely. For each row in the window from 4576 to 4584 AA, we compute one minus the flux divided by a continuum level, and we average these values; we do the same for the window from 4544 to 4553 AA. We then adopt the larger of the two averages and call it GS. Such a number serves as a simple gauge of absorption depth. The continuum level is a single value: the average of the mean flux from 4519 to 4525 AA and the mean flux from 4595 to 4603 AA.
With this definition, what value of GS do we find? 0.026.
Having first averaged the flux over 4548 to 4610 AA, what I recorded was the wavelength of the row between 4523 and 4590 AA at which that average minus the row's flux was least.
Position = 4576.72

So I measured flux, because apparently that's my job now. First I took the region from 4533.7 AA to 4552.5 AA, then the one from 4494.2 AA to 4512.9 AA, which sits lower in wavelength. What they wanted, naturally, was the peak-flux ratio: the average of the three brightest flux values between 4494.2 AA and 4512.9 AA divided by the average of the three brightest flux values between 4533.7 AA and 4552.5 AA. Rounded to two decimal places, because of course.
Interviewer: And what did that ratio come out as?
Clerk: 1.07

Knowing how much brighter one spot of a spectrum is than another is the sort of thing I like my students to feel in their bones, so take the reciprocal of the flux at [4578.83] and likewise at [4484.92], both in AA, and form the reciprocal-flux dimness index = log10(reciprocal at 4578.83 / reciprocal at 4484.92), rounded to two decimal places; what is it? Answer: -0.08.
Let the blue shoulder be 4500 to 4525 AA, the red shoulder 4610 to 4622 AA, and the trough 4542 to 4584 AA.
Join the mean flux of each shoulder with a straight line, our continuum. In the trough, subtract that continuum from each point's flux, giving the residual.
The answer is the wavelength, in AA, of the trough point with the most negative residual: 4572.51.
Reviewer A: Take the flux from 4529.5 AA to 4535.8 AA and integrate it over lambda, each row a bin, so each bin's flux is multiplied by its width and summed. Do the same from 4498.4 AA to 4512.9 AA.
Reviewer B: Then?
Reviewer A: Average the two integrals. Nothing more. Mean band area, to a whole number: 10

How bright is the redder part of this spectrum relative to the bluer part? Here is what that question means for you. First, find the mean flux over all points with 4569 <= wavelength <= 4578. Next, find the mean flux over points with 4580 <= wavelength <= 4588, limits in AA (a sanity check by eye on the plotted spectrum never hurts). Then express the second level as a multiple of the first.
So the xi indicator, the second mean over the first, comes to 1.03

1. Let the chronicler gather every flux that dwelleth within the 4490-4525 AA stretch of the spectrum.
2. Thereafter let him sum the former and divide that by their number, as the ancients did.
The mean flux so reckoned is 0.935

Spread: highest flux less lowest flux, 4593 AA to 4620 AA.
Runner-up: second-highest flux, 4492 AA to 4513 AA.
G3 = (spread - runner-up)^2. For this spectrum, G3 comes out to 0.63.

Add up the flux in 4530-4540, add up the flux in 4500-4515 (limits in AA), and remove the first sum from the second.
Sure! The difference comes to 2.3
